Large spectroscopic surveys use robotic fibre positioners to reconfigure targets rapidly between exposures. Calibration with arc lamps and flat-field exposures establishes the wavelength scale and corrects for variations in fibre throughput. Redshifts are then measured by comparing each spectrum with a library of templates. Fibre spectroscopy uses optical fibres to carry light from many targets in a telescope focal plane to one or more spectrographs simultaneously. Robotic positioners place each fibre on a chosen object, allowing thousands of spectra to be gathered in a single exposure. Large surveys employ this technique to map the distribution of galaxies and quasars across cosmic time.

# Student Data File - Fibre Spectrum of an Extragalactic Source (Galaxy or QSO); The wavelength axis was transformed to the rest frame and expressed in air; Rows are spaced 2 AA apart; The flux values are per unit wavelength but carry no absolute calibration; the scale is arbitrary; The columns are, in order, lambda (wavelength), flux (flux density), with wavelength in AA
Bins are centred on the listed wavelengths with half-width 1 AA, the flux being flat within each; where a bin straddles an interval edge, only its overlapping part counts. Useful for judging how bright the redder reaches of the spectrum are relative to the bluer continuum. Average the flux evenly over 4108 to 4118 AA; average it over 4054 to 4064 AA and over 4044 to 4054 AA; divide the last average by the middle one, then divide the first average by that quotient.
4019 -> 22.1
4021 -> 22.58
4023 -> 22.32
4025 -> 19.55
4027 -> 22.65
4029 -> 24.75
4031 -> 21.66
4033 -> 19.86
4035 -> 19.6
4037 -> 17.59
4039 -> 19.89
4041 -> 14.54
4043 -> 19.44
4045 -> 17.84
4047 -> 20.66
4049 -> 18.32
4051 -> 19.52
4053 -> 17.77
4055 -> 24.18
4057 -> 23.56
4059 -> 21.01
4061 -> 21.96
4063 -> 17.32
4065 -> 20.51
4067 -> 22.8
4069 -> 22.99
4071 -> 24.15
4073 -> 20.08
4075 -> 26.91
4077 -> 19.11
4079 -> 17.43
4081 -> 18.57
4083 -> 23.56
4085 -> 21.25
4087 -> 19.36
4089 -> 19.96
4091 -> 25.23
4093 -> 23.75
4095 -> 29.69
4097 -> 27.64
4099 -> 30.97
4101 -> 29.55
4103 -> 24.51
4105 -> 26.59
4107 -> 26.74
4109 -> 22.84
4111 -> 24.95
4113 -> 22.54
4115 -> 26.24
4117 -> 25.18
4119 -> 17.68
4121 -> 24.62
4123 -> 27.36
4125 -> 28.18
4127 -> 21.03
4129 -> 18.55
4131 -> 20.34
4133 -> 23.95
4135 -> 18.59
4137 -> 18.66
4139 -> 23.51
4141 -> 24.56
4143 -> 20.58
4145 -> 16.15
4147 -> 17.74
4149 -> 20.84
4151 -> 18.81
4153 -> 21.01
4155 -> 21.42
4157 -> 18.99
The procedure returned 28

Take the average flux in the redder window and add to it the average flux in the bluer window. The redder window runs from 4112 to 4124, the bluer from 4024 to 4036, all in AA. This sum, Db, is 45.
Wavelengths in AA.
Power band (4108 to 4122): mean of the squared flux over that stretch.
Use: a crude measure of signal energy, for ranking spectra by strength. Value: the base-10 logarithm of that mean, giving 2.75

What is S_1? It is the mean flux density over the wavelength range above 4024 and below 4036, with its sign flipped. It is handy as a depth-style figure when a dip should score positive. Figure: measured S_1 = -21.3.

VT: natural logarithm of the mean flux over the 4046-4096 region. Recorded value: 3.07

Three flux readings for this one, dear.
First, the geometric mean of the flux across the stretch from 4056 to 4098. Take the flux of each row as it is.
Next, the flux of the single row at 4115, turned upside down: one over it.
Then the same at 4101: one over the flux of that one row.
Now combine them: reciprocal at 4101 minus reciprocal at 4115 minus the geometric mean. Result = -22.0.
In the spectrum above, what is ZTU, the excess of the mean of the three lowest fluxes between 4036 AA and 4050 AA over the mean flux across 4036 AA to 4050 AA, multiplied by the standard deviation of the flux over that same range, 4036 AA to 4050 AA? -3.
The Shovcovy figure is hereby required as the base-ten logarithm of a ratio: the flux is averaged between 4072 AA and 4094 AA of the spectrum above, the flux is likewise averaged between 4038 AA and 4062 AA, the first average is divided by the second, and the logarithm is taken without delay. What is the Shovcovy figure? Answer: 0.031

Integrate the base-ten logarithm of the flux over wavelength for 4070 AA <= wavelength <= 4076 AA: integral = 8.23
